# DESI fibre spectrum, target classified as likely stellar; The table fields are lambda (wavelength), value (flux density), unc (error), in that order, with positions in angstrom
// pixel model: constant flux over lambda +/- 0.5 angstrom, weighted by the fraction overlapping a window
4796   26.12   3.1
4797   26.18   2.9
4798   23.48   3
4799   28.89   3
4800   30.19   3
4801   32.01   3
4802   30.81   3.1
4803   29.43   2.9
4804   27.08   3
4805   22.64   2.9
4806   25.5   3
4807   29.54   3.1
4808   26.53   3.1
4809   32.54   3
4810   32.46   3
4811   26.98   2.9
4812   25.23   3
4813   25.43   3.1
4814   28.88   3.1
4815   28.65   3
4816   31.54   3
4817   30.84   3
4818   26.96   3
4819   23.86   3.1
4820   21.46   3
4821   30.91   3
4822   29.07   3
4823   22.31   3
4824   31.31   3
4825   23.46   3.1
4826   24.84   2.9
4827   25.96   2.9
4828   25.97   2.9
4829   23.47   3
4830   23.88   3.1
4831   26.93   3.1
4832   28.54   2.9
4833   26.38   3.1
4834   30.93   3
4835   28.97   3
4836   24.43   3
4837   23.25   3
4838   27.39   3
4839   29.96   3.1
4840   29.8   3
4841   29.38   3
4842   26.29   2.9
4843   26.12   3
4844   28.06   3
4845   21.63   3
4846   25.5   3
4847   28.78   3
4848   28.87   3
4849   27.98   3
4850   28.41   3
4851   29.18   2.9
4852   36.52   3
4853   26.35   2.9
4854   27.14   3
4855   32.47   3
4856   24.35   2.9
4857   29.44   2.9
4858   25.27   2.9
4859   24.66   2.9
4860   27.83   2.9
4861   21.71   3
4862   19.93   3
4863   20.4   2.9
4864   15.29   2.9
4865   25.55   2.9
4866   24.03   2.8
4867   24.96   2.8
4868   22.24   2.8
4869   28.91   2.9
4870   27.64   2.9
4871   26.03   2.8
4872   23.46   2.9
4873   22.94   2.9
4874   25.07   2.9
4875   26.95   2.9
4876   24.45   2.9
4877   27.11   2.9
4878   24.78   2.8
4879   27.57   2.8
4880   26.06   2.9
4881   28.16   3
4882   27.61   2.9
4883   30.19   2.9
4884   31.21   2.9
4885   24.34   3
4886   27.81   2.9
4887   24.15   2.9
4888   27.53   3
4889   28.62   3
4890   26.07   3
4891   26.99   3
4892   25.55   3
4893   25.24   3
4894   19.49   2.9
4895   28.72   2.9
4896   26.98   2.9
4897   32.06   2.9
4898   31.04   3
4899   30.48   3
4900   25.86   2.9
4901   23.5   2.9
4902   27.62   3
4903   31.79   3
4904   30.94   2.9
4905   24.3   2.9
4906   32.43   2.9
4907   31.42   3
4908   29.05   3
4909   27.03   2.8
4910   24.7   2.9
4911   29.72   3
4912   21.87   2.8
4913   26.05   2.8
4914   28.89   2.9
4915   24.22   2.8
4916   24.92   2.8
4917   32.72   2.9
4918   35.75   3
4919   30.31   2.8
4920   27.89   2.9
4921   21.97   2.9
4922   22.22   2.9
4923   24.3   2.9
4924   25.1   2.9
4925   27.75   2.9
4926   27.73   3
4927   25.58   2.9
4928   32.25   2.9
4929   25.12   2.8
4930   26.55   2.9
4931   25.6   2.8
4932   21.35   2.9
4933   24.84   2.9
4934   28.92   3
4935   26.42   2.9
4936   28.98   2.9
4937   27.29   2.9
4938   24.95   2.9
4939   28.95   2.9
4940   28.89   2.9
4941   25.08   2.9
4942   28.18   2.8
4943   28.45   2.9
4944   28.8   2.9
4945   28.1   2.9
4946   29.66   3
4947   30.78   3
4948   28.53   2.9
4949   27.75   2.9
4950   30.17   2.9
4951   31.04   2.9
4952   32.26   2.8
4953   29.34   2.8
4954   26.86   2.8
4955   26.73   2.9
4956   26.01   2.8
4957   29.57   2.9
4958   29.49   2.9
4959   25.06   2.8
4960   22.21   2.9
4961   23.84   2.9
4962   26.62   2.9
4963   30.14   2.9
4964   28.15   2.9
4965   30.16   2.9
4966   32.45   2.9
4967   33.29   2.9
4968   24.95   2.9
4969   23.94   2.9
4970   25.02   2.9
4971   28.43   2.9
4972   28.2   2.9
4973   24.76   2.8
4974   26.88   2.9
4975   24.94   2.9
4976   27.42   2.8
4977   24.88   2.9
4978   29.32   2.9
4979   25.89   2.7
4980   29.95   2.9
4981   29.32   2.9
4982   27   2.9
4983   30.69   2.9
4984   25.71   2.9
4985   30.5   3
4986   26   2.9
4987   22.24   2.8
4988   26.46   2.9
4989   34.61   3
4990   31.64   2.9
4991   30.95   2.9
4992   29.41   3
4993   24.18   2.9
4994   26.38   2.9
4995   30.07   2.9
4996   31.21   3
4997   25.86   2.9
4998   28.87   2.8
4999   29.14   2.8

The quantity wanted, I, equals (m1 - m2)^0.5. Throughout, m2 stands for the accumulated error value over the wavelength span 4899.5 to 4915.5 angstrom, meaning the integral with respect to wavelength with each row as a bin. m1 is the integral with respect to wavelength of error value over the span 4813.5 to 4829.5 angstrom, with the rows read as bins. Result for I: 1.2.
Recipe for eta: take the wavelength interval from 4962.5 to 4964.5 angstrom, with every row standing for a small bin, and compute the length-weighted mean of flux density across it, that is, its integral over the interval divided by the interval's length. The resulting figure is 29.1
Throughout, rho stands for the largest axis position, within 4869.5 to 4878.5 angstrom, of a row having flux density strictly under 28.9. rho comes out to 4878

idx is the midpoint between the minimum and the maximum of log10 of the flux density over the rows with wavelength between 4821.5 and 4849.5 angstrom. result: 1.415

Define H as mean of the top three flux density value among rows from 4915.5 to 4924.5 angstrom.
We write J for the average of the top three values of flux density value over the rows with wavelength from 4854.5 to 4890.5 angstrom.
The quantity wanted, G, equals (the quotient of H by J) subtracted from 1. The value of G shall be -0.05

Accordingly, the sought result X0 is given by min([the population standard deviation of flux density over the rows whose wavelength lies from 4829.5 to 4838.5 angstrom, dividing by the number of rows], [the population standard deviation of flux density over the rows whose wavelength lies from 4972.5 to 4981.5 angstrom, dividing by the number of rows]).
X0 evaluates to 1.96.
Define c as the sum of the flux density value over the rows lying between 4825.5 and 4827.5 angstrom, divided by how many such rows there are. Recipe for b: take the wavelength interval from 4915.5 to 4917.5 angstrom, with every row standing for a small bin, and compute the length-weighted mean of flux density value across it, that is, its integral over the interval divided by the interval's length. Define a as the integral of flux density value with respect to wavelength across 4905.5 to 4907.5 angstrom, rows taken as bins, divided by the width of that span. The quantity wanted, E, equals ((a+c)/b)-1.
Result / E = 0.99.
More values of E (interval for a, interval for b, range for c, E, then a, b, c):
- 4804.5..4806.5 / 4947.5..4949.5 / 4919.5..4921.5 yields 0.74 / 24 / 28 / 24.9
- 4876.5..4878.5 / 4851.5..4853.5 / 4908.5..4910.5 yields 0.65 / 26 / 31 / 25.9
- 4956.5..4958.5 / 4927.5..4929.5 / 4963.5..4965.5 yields 1.05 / 30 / 29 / 29.2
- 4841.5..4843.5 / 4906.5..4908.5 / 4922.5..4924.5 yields 0.68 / 26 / 30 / 24.7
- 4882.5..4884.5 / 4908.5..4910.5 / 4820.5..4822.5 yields 1.35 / 31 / 26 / 30.0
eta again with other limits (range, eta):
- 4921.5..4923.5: 23.3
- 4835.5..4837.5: 23.8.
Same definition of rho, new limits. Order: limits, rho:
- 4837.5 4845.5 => 4845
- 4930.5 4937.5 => 4937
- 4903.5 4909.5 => 4909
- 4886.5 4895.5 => 4895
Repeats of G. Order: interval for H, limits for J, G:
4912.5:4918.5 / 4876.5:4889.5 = -0.08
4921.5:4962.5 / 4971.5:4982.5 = -0.08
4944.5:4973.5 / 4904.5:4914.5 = -0.05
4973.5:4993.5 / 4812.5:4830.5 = -0.04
